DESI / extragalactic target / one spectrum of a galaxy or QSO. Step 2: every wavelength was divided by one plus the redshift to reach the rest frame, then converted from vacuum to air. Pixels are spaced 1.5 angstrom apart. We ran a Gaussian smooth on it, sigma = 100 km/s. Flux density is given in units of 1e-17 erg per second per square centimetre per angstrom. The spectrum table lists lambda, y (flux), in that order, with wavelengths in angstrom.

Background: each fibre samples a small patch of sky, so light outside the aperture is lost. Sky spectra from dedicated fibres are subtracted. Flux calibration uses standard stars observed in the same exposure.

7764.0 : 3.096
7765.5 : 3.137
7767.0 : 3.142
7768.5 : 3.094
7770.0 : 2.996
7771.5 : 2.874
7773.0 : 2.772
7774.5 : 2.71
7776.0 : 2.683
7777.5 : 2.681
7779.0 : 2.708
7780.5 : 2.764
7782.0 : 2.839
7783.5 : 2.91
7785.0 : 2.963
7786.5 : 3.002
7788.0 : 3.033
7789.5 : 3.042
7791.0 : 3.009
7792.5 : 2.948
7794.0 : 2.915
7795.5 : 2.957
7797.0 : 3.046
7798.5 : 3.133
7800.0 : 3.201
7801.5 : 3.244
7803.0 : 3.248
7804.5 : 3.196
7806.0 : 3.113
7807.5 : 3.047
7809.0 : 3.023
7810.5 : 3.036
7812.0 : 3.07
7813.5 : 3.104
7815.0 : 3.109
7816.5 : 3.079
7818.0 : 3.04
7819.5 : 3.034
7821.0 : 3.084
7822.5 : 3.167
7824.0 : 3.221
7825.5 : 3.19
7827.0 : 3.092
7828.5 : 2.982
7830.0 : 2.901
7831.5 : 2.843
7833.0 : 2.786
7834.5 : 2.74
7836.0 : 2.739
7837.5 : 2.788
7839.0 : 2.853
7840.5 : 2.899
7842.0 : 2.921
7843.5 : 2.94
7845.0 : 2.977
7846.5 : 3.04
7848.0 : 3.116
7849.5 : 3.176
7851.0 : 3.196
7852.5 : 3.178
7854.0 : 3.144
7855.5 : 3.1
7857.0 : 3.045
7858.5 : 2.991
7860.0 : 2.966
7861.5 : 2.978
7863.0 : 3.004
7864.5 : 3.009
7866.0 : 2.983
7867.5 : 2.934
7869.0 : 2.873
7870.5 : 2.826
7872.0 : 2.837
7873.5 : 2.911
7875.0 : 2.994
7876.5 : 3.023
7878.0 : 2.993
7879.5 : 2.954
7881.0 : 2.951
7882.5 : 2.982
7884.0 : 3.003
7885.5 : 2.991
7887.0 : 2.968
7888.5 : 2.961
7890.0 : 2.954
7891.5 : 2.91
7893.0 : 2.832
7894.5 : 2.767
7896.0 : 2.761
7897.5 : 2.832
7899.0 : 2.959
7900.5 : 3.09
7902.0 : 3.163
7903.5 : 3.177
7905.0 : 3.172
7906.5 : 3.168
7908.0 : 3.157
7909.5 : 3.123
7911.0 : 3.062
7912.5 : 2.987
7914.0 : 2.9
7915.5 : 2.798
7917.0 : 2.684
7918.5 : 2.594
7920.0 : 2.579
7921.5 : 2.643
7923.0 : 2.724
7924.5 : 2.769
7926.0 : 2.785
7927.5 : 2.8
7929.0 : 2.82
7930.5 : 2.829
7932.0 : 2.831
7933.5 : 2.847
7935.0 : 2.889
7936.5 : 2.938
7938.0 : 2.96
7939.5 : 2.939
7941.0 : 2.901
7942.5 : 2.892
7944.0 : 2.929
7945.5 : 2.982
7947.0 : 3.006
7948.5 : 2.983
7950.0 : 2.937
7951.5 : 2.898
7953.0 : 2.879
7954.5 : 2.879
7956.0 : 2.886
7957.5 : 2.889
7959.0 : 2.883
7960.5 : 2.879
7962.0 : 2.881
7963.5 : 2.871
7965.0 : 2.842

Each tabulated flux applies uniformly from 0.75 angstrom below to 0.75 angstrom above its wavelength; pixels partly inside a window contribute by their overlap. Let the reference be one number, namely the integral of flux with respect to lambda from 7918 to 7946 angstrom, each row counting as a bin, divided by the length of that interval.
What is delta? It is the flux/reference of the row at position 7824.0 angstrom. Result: 1.14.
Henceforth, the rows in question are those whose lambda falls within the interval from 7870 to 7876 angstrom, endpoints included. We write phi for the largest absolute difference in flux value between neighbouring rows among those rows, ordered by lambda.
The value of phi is 0.083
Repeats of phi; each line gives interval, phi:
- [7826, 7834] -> 0.110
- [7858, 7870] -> 0.061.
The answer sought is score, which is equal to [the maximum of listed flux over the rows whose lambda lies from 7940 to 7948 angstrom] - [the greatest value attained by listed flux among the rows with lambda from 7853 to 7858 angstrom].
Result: -0.14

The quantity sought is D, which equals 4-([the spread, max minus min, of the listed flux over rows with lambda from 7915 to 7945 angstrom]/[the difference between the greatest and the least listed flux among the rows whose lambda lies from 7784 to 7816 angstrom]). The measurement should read 2.9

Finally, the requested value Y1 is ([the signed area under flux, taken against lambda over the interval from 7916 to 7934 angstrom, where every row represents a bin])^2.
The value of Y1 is 2435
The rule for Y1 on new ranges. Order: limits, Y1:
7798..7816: 3167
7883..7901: 2758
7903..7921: 2806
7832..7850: 2744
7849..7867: 3035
